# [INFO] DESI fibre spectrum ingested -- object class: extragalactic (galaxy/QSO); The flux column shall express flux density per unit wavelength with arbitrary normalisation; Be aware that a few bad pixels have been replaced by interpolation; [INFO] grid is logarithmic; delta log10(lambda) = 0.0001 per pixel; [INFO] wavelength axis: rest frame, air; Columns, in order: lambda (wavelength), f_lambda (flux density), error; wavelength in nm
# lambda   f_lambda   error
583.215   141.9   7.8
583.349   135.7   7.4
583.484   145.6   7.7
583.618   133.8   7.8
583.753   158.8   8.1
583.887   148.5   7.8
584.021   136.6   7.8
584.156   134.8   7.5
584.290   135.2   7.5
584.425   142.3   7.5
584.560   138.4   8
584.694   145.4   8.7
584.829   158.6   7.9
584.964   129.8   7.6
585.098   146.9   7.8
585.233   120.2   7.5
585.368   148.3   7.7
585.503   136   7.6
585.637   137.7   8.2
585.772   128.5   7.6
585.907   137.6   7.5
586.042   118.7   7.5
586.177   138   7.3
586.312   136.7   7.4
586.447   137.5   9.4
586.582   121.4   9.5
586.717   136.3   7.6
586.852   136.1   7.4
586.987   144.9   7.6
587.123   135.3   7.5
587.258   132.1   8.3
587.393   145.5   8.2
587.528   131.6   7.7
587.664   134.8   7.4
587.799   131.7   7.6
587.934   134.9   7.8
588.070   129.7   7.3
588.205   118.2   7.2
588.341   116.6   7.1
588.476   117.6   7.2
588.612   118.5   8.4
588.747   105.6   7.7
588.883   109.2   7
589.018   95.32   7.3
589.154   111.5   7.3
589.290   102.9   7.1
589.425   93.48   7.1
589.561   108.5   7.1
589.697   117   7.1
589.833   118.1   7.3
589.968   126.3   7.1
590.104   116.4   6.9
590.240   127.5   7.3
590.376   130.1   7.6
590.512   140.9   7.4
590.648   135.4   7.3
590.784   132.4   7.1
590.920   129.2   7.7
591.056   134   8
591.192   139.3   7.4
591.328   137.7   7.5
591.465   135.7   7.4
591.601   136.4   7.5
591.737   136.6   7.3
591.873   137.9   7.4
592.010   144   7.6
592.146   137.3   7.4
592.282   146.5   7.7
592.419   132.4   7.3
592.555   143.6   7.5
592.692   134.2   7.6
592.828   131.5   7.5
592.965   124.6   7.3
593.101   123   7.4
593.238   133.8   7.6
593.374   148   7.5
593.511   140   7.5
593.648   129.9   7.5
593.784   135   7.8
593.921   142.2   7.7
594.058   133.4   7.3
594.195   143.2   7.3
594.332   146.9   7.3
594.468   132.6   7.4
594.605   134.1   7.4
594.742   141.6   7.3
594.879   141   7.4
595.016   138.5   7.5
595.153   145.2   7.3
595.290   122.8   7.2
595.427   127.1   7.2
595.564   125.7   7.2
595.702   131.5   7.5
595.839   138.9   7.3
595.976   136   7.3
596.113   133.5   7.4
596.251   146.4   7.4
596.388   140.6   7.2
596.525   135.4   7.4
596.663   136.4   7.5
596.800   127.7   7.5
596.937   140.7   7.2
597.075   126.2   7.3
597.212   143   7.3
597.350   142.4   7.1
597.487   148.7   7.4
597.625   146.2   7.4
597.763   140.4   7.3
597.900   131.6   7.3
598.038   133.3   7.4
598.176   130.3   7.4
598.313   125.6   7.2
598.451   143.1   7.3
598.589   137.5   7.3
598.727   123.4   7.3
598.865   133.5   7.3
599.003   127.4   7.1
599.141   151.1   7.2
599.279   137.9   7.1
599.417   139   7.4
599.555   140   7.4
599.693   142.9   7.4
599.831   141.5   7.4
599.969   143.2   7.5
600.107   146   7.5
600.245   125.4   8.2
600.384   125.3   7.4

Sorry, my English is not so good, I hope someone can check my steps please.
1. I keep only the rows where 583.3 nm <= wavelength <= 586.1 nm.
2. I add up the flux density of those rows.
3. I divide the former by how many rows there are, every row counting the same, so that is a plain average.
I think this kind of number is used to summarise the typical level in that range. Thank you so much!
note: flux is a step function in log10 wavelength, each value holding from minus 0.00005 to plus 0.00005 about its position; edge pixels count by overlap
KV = 139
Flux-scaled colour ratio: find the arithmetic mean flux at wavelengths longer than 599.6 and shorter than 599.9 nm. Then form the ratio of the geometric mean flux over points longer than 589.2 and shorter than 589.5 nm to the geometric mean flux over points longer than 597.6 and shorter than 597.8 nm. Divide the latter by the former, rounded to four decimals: 0.0048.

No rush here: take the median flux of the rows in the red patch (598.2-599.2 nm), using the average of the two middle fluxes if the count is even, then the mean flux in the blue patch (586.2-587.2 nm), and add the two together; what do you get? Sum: 269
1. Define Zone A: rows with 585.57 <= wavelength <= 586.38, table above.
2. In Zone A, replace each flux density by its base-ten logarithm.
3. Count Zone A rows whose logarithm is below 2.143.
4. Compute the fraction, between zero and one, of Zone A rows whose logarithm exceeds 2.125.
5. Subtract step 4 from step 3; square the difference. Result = 28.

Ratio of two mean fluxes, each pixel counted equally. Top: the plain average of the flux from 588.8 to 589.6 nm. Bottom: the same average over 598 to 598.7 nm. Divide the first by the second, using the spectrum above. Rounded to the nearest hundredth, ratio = 0.77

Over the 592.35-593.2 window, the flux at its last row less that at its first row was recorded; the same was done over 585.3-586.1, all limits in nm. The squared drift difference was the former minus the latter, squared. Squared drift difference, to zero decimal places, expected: 408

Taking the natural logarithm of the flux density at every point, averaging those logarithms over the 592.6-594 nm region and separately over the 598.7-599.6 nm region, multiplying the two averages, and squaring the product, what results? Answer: 579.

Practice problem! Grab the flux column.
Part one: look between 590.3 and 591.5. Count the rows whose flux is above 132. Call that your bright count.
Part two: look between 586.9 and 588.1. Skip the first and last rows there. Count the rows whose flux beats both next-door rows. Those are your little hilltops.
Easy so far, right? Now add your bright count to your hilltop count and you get 10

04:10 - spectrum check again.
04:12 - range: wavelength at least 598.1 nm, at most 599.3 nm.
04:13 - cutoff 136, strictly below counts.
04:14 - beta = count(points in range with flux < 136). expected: 5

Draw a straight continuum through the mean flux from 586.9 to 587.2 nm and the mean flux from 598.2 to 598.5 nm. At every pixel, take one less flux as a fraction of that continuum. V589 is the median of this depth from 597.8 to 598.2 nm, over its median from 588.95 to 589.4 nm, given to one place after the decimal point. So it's 0.1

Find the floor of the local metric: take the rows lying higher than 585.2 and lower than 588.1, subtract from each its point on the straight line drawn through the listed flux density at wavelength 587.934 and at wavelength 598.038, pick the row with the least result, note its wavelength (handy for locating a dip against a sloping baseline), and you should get 586.042 nm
